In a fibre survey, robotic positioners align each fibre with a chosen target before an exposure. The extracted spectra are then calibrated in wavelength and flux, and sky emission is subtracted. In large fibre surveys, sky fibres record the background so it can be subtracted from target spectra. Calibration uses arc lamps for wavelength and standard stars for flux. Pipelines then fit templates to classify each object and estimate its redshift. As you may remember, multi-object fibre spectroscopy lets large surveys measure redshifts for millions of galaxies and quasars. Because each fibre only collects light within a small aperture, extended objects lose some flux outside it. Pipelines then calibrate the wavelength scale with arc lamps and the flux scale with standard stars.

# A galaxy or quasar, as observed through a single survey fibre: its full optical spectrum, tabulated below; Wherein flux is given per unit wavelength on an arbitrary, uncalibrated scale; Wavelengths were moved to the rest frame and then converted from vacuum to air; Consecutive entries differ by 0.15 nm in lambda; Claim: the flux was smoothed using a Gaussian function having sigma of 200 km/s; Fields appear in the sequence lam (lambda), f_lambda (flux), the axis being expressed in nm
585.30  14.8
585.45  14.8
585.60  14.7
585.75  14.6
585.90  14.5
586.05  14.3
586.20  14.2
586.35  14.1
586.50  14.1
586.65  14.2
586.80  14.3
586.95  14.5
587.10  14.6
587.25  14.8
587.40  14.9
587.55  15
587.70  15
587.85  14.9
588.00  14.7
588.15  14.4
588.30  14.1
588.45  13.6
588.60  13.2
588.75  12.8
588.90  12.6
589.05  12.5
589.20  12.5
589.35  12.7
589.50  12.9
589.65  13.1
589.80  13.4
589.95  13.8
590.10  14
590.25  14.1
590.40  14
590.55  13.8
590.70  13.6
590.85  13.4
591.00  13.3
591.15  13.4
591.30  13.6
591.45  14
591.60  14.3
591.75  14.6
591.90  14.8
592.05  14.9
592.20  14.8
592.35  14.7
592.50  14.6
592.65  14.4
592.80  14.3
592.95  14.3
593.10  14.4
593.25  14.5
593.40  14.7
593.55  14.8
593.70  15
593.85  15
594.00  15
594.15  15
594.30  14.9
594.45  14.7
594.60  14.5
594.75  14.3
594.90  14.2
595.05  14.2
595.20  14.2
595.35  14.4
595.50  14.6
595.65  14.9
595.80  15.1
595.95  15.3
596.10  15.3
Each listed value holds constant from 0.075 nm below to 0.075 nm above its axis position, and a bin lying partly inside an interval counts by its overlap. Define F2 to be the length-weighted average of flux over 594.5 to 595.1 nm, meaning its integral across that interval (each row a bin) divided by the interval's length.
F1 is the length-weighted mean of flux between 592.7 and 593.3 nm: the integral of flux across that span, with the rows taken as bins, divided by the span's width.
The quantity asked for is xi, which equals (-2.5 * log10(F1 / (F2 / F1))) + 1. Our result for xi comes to -1.90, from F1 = 14.4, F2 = 14.3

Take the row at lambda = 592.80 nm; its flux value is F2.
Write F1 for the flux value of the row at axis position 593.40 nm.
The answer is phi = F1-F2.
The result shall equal 0.40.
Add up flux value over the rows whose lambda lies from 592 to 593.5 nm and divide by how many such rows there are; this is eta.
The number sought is 14.56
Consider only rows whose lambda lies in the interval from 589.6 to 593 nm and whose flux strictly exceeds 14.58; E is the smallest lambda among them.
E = 591.75 nm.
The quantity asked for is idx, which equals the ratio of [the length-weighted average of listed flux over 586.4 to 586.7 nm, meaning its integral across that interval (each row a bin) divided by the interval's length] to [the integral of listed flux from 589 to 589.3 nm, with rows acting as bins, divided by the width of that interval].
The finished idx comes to 1.13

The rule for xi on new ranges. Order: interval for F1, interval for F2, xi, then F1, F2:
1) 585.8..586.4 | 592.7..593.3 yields -1.88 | 14.3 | 14.4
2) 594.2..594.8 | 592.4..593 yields -1.93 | 14.6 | 14.4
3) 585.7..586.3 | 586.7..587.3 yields -1.88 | 14.4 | 14.5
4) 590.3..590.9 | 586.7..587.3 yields -1.78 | 13.7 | 14.5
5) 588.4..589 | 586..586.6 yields -1.69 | 13.0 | 14.2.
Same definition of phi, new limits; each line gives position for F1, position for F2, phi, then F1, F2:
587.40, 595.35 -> 0.50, 14.9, 14.4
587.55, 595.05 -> 0.80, 15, 14.2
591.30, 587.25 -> -1.20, 13.6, 14.8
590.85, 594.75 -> -0.90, 13.4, 14.3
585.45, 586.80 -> 0.50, 14.8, 14.3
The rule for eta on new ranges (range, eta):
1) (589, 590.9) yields 13.37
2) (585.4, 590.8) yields 13.98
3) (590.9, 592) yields 14.00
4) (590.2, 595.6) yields 14.37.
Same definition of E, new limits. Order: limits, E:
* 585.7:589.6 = 585.75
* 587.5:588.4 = 587.55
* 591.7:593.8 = 591.75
